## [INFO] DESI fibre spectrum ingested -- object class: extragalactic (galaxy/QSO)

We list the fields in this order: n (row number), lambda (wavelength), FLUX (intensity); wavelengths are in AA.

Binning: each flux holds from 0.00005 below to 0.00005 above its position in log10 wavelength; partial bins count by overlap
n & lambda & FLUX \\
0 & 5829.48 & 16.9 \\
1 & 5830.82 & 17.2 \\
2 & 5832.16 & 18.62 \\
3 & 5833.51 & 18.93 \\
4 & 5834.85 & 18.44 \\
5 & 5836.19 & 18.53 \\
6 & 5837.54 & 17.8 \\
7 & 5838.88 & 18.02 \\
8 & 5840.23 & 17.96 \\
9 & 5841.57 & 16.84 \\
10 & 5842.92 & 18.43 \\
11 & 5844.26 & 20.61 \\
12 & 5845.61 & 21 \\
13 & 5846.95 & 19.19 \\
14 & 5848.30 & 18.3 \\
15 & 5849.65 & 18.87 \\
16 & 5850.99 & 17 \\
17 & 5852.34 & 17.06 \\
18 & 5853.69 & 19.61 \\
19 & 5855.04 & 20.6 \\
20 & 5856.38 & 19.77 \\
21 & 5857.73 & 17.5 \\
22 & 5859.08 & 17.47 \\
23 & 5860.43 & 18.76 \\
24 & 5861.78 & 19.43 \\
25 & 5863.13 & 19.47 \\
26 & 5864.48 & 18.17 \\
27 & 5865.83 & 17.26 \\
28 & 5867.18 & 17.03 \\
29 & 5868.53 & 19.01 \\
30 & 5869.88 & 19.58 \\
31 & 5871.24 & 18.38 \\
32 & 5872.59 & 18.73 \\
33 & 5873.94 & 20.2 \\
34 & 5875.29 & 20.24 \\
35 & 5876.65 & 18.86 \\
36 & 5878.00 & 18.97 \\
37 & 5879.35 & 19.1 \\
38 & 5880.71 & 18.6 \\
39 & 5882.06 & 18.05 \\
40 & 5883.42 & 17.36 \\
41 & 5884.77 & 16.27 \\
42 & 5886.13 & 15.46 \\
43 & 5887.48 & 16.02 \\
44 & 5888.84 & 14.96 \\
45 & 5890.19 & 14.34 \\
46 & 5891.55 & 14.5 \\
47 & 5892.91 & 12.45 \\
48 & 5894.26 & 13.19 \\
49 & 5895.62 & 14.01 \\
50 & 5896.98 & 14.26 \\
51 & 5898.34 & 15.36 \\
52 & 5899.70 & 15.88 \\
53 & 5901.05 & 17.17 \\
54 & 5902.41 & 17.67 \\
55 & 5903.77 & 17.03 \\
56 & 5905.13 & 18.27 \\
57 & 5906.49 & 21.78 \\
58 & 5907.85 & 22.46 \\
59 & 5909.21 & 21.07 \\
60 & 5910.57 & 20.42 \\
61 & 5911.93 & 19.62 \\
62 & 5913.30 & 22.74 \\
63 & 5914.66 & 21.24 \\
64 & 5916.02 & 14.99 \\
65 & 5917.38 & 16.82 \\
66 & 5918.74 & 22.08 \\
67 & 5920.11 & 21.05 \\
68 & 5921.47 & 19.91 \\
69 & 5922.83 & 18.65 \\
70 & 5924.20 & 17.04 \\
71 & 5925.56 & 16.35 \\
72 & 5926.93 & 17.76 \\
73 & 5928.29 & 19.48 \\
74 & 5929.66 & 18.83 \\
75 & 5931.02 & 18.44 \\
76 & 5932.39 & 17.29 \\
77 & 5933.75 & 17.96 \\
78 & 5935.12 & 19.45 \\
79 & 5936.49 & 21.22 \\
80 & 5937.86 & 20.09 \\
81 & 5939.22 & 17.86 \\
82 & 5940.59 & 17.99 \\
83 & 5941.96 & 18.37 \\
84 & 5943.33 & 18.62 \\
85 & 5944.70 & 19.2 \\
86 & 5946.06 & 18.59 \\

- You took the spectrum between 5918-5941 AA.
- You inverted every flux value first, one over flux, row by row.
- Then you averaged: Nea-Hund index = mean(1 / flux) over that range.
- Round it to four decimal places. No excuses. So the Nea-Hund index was 0.0532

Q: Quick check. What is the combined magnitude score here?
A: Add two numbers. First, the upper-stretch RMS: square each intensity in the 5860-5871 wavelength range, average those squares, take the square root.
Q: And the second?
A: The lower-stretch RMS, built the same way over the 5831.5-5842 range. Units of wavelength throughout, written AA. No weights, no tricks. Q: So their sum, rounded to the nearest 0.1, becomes 36.8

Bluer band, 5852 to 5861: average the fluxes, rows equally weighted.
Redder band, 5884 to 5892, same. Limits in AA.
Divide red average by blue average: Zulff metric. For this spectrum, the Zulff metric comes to 0.82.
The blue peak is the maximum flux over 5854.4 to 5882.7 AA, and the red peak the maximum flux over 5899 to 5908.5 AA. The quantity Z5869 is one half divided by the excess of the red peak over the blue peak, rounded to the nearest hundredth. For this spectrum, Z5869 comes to 0.27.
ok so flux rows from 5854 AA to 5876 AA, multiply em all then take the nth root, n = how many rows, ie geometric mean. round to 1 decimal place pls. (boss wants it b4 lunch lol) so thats 18.8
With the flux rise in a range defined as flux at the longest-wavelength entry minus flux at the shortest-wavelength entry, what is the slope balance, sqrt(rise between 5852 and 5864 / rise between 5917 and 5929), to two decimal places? 0.95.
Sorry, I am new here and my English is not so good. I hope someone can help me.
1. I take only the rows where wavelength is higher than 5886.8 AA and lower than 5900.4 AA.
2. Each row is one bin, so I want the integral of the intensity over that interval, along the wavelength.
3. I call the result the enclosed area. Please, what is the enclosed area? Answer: 197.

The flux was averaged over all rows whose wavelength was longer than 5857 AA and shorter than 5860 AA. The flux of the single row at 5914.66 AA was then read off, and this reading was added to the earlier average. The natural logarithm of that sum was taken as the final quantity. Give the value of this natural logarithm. 3.66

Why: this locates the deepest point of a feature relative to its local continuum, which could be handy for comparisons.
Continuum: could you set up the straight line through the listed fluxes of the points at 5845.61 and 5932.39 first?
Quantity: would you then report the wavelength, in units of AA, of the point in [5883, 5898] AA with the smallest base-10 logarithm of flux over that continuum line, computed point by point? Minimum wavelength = 5892.91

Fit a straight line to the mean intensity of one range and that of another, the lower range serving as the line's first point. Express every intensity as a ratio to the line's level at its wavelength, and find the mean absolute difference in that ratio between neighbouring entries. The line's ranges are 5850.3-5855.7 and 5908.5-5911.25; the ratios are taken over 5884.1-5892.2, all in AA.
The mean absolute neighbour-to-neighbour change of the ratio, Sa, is 0.033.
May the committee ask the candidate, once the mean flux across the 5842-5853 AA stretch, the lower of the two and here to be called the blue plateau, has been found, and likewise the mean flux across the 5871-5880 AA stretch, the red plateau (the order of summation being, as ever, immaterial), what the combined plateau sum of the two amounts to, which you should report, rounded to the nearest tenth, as 38.0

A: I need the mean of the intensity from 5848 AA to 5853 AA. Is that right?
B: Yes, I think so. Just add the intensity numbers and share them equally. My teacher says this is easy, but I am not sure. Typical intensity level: 17.8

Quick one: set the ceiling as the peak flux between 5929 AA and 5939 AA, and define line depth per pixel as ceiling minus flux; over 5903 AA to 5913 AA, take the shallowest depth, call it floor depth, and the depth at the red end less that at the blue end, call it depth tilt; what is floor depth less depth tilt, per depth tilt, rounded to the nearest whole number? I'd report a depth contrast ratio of -1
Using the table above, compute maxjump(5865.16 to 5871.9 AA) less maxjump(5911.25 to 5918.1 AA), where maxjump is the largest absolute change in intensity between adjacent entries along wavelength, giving -4.3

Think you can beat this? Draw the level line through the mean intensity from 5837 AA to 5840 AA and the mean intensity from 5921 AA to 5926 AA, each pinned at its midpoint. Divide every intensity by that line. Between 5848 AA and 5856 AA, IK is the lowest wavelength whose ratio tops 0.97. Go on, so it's 5848.30 AA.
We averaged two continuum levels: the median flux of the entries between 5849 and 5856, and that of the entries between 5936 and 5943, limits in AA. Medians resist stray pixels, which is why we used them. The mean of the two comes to 18.6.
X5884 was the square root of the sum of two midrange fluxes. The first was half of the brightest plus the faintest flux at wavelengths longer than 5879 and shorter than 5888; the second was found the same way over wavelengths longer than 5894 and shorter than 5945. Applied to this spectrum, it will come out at 5.94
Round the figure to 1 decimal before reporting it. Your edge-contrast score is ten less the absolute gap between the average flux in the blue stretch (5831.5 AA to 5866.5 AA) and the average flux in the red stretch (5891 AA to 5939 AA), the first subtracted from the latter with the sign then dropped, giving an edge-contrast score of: 9.6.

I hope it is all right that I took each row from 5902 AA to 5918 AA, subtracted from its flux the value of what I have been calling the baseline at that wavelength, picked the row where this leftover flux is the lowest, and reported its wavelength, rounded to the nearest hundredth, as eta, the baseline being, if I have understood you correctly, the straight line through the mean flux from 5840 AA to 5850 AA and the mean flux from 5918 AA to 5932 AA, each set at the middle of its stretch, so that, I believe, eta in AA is 5916.02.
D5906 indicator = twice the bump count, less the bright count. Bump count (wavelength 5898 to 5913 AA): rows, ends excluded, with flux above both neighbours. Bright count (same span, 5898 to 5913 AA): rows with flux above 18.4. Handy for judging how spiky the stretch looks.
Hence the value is -1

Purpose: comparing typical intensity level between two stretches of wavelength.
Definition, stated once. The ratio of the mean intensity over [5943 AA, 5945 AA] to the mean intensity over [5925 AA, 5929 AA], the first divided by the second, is 1.06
